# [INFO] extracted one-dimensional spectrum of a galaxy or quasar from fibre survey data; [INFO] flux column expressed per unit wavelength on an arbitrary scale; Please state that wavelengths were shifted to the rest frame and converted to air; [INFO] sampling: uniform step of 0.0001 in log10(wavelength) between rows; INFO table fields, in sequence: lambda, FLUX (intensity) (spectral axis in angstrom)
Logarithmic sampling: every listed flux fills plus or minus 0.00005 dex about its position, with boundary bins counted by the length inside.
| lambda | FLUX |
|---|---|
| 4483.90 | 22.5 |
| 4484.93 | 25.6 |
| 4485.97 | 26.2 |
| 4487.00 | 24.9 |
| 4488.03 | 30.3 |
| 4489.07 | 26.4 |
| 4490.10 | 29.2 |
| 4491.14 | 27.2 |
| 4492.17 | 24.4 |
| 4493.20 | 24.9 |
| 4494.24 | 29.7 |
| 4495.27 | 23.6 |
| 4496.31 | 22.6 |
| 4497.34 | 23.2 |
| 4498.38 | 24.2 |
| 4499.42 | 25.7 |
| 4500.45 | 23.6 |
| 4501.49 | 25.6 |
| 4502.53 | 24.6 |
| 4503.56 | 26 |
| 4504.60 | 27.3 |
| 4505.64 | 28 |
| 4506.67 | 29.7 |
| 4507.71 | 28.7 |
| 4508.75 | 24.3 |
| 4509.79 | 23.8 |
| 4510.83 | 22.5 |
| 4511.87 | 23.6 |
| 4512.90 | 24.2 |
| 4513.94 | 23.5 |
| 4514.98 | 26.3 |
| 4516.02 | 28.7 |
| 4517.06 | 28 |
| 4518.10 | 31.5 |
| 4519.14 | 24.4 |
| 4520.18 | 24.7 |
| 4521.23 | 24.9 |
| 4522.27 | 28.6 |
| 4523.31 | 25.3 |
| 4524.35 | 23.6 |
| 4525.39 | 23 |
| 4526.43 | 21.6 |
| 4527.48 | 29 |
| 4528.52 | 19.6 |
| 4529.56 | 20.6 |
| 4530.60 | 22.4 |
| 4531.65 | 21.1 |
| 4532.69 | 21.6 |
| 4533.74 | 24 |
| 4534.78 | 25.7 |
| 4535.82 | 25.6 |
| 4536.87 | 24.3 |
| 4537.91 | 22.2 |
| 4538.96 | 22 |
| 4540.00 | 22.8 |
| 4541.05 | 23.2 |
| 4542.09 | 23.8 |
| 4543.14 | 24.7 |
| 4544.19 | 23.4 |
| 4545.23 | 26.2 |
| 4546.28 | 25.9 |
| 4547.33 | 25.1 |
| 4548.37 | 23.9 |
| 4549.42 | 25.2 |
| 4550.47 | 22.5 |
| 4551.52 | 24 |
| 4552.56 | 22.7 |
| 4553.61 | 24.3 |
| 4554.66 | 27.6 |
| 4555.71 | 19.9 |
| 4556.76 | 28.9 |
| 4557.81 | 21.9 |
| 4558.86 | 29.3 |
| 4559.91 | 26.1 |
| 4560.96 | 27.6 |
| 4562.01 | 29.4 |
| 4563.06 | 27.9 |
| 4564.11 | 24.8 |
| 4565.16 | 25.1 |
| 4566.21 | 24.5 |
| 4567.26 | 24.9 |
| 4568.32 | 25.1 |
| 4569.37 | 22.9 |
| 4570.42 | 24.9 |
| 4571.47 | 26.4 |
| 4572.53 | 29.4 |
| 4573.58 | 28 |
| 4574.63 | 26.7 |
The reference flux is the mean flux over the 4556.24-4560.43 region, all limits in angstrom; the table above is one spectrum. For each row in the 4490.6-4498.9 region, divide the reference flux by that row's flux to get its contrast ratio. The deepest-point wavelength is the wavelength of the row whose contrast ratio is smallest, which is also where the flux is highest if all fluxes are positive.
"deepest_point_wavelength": 4494.24 angstrom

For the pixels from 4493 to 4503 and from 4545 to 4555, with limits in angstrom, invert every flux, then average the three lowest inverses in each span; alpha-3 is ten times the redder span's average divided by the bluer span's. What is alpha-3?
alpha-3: 10.1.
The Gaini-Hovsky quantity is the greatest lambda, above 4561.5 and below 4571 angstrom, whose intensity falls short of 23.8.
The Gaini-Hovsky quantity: 4569.37 angstrom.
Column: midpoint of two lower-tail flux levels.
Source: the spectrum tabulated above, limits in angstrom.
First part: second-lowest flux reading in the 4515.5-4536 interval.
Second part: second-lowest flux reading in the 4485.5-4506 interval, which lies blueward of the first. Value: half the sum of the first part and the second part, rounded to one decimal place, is 21.9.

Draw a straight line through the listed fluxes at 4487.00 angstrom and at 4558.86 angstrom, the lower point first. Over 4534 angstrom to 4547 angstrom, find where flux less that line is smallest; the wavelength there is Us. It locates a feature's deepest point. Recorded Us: 4538.96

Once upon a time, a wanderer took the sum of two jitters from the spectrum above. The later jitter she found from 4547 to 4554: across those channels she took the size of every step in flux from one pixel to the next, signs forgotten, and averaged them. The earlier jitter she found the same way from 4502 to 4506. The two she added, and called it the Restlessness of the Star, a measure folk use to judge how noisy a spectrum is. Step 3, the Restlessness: 3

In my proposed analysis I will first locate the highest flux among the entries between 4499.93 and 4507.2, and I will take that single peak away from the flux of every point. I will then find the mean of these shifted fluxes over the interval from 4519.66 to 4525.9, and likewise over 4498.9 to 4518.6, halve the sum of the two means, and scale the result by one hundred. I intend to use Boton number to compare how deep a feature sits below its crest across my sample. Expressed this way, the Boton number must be -415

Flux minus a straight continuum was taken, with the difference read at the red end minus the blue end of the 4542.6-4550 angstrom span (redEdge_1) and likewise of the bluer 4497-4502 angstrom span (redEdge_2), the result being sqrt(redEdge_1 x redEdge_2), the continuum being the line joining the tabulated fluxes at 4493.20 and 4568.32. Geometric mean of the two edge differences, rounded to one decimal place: 1.1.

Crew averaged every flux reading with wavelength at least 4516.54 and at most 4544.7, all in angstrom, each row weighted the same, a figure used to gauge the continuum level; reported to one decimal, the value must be 24.1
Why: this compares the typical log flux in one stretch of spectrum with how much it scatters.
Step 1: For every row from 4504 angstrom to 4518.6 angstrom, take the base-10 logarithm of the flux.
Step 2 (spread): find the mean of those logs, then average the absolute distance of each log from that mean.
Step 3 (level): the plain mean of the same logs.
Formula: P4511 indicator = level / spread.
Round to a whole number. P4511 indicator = 36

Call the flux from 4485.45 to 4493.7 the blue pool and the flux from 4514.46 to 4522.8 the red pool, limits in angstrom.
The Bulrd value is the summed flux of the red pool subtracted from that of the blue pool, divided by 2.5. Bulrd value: -1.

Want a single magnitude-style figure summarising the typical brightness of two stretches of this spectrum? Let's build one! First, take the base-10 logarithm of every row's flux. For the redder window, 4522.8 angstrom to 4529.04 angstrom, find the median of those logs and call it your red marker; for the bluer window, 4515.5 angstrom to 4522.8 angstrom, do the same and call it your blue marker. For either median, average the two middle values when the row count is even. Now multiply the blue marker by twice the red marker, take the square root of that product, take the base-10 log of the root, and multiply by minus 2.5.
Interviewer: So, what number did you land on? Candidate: -0.747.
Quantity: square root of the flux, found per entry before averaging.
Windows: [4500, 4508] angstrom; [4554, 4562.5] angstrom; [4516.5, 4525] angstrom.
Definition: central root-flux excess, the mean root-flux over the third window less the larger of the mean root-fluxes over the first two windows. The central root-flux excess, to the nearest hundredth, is -0.03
